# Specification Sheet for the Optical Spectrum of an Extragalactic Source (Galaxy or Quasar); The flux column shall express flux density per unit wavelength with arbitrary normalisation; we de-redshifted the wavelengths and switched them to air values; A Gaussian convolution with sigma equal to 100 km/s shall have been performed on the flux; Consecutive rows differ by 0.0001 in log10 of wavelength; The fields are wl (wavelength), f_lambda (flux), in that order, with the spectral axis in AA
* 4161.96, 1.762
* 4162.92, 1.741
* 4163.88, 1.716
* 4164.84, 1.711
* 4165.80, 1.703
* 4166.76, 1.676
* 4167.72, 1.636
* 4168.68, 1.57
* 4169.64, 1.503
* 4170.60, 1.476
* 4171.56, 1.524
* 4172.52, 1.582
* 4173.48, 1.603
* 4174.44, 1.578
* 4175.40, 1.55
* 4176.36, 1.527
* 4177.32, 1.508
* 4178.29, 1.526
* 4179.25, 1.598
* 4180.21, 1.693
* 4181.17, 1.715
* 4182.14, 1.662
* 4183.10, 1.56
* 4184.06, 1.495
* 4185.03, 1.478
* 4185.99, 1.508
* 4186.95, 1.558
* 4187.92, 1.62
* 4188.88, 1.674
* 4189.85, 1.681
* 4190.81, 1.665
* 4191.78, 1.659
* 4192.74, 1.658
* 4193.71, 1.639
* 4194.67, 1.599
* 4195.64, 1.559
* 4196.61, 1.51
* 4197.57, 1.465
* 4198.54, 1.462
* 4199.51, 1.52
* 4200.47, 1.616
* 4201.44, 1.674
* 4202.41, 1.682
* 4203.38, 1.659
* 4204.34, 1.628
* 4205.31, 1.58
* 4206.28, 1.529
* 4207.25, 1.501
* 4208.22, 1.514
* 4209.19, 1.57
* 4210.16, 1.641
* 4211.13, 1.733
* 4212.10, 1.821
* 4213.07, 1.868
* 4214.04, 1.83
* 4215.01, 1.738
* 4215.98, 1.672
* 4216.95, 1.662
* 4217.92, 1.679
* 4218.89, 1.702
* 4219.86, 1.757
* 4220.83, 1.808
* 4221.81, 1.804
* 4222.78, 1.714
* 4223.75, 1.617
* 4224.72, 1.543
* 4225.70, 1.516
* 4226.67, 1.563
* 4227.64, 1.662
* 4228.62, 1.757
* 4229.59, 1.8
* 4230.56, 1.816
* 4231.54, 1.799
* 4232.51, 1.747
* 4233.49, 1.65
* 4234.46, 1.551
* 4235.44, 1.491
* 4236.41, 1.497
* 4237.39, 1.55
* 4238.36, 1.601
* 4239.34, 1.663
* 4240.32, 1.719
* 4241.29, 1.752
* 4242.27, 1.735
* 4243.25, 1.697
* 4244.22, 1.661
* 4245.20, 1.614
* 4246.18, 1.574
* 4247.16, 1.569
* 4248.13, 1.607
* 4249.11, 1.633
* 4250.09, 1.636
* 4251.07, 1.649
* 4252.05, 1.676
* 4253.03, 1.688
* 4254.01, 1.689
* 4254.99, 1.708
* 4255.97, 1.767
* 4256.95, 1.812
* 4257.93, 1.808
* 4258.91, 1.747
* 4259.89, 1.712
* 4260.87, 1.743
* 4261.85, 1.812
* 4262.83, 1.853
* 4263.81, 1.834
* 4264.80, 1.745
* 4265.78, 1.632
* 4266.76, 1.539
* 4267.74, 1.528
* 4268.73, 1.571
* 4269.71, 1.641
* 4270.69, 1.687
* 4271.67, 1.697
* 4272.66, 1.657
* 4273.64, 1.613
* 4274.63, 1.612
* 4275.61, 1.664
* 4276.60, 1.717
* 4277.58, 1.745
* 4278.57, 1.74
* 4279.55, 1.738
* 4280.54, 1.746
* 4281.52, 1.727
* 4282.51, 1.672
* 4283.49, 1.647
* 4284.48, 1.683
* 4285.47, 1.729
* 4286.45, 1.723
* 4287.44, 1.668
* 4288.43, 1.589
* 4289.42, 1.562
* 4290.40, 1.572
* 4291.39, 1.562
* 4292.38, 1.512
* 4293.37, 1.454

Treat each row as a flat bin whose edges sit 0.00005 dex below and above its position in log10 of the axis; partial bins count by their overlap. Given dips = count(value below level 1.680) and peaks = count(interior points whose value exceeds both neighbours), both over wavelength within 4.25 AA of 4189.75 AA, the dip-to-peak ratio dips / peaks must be 8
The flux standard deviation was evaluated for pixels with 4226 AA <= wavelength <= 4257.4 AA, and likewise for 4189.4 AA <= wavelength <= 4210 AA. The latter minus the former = -0.016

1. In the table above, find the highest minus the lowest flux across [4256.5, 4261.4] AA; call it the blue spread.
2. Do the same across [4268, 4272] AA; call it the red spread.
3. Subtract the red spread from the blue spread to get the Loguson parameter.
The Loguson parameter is -0.026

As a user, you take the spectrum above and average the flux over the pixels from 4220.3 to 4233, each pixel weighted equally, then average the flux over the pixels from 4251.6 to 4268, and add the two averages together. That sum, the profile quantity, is 3.43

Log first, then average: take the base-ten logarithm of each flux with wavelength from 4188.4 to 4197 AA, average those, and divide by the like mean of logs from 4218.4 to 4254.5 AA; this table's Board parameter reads 0.96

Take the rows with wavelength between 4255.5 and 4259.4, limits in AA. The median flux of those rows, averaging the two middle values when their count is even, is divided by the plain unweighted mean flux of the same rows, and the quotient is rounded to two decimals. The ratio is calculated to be 1.00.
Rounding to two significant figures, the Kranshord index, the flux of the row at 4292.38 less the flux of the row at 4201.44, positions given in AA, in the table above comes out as -0.16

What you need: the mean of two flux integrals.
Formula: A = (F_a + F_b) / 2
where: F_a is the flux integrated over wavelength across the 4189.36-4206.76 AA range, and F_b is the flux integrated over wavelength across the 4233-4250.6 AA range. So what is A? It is 28.2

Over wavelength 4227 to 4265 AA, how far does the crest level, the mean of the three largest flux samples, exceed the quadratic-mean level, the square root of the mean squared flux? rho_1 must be 0.14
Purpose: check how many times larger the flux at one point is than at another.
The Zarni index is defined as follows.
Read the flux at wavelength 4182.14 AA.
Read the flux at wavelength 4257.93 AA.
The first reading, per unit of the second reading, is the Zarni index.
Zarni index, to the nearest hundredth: 0.92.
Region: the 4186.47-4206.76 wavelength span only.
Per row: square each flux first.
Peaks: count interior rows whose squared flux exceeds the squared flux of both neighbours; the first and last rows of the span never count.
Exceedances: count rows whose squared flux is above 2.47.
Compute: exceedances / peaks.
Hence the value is 7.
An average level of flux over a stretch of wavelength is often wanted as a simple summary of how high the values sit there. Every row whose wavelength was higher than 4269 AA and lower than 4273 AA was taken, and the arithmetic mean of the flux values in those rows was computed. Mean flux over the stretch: 1.67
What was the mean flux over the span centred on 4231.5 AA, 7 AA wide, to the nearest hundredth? 1.73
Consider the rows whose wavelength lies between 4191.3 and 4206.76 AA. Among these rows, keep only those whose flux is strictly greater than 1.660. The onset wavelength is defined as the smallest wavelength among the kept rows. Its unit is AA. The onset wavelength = 4201.44 AA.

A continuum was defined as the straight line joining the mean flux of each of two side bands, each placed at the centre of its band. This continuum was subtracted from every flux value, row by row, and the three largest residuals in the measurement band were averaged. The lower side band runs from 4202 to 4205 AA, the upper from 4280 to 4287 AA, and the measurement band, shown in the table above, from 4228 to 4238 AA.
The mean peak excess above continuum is 0.13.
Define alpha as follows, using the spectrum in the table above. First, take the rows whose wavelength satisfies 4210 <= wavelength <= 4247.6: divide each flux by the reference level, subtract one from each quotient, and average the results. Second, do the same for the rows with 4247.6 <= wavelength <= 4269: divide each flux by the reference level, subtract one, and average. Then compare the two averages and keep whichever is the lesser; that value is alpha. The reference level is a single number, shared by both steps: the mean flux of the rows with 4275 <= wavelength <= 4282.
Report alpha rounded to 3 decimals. -0.025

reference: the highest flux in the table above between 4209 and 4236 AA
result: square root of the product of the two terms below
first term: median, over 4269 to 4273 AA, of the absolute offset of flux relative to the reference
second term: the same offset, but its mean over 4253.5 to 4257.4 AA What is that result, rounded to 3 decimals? 0.156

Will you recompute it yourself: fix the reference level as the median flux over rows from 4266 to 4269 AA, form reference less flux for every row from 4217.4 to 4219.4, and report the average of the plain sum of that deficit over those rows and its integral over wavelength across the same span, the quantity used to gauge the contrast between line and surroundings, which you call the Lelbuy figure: -0.30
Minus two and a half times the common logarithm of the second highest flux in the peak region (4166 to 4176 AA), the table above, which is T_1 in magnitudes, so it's -0.53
